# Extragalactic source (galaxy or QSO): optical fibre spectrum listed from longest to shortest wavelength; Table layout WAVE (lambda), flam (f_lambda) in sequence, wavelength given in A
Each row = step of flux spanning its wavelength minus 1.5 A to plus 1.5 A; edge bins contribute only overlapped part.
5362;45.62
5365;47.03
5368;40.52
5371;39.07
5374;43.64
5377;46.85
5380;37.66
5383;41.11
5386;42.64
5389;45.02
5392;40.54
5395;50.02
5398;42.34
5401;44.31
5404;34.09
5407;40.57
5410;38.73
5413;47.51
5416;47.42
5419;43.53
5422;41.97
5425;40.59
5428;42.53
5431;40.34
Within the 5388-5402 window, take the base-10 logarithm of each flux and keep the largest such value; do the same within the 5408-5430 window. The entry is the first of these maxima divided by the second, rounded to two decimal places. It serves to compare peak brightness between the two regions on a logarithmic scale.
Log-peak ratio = 1.01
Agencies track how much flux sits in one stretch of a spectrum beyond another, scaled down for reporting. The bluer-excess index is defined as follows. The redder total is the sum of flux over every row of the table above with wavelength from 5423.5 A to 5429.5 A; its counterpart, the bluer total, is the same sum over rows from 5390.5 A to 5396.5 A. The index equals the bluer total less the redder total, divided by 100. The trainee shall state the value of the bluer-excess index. 0.07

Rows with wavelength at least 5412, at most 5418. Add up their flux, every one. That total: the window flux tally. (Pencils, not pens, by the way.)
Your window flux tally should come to 94.9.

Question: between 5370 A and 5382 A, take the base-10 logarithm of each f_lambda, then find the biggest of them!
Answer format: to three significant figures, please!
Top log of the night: 1.67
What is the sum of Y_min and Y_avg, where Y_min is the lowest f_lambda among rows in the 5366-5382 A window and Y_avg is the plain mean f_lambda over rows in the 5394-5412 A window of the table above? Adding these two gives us 79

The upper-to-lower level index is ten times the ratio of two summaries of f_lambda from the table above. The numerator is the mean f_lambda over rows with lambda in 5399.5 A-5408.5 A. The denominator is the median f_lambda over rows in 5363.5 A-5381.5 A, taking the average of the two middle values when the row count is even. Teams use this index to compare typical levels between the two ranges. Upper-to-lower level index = 9.4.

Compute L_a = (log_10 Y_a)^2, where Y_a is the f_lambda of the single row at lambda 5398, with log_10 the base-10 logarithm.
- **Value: 2.65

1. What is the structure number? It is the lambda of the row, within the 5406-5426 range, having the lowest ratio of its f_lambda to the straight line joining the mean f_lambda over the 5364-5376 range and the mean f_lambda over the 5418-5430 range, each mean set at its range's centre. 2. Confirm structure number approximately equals 5410 A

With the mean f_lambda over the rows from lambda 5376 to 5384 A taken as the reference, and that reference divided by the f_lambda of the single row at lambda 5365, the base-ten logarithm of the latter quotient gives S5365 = -0.05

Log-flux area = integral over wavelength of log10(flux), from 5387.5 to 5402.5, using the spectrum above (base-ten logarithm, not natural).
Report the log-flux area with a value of 24.70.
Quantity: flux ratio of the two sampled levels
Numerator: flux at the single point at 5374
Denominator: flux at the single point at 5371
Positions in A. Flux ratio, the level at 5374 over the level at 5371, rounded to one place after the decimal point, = 1.1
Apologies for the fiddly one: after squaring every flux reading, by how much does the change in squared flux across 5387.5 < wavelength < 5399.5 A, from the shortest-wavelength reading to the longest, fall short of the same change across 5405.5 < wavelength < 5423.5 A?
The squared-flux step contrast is 350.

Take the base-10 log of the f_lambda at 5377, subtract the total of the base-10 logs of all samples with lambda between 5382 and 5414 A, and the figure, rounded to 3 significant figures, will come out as -16.2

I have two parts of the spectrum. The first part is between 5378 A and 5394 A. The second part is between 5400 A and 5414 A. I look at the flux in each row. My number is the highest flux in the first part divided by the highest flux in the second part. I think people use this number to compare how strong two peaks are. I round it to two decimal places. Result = 0.95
